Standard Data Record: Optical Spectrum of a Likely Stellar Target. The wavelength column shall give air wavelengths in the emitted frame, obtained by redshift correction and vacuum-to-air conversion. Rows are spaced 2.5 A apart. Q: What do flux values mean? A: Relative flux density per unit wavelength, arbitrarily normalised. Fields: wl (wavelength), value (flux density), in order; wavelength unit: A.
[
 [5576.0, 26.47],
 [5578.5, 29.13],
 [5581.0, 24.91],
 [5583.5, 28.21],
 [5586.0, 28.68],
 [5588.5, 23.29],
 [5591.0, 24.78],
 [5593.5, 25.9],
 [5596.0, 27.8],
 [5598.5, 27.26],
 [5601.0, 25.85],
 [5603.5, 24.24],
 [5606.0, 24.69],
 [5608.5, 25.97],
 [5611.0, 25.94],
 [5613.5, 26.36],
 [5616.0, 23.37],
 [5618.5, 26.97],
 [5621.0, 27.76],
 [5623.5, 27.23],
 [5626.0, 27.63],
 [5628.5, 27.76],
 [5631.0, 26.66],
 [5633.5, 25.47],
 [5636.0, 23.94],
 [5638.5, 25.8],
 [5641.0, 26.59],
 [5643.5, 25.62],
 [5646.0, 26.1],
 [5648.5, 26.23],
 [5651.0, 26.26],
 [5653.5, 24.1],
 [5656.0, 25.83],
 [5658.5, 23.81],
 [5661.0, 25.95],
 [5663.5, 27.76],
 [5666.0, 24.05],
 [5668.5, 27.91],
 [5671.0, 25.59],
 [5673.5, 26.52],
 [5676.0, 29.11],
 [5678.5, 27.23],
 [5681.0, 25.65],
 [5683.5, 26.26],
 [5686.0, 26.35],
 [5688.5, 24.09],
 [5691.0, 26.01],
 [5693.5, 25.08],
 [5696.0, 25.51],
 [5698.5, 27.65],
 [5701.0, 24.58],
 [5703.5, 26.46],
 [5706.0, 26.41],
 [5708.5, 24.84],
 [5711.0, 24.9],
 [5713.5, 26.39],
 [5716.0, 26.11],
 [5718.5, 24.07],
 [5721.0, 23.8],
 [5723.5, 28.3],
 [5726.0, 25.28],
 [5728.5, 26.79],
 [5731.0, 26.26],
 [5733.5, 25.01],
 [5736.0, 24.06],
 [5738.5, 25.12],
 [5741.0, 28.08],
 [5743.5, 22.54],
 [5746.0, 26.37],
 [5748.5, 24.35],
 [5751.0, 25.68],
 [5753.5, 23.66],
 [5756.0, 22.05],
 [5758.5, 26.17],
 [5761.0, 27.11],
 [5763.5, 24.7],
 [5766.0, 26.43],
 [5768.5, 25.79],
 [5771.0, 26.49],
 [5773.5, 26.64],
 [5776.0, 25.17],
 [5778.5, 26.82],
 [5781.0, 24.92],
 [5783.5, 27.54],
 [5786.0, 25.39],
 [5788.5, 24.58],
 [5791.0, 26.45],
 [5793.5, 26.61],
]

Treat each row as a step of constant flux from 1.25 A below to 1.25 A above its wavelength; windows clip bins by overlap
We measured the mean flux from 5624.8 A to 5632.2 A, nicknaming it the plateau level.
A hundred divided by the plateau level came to 3.66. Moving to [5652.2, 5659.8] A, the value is 4.07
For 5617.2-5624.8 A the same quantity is 3.66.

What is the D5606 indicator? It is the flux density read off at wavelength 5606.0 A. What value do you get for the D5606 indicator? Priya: 24.69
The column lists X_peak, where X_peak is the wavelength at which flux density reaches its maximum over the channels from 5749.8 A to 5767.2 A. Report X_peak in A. 5761.0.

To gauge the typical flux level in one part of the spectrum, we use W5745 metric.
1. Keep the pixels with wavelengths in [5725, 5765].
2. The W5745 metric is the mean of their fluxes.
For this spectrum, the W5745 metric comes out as 25.2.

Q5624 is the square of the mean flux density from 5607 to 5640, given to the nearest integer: 687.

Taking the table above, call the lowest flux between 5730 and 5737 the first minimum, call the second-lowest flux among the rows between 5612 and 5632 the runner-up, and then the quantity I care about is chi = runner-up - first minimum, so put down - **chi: 2.3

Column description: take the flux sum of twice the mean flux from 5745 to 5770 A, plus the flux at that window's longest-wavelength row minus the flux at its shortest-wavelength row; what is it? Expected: 49.9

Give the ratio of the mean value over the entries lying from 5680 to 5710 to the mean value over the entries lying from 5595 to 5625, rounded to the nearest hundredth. 0.99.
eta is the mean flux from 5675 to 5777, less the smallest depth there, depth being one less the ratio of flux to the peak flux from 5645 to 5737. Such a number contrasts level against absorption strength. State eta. 25.7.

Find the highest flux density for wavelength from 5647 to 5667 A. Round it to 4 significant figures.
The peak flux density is 27.76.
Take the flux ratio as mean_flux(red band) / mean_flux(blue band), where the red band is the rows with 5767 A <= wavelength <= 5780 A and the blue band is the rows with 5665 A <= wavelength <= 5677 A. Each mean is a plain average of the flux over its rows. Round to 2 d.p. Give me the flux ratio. 0.98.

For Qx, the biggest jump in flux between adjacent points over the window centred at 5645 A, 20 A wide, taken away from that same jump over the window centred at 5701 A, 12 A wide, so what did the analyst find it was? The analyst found 1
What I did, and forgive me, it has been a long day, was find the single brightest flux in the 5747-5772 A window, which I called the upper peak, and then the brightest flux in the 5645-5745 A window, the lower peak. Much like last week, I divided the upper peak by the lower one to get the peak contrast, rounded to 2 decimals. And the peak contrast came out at 0.93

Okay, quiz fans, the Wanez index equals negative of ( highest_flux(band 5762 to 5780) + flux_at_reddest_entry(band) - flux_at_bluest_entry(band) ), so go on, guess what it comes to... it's -29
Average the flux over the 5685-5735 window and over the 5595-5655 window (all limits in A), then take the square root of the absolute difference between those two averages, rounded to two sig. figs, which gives 0.61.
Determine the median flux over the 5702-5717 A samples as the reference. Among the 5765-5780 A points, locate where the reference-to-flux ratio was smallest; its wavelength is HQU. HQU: 5778.5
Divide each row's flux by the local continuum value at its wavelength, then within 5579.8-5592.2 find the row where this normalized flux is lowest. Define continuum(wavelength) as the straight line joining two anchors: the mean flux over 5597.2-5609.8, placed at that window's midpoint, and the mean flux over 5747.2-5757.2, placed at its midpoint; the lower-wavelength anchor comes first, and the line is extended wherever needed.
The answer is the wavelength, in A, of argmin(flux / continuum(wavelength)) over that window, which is 5588.5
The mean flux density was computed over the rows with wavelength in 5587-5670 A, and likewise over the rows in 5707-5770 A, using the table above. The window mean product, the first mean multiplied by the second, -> 657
